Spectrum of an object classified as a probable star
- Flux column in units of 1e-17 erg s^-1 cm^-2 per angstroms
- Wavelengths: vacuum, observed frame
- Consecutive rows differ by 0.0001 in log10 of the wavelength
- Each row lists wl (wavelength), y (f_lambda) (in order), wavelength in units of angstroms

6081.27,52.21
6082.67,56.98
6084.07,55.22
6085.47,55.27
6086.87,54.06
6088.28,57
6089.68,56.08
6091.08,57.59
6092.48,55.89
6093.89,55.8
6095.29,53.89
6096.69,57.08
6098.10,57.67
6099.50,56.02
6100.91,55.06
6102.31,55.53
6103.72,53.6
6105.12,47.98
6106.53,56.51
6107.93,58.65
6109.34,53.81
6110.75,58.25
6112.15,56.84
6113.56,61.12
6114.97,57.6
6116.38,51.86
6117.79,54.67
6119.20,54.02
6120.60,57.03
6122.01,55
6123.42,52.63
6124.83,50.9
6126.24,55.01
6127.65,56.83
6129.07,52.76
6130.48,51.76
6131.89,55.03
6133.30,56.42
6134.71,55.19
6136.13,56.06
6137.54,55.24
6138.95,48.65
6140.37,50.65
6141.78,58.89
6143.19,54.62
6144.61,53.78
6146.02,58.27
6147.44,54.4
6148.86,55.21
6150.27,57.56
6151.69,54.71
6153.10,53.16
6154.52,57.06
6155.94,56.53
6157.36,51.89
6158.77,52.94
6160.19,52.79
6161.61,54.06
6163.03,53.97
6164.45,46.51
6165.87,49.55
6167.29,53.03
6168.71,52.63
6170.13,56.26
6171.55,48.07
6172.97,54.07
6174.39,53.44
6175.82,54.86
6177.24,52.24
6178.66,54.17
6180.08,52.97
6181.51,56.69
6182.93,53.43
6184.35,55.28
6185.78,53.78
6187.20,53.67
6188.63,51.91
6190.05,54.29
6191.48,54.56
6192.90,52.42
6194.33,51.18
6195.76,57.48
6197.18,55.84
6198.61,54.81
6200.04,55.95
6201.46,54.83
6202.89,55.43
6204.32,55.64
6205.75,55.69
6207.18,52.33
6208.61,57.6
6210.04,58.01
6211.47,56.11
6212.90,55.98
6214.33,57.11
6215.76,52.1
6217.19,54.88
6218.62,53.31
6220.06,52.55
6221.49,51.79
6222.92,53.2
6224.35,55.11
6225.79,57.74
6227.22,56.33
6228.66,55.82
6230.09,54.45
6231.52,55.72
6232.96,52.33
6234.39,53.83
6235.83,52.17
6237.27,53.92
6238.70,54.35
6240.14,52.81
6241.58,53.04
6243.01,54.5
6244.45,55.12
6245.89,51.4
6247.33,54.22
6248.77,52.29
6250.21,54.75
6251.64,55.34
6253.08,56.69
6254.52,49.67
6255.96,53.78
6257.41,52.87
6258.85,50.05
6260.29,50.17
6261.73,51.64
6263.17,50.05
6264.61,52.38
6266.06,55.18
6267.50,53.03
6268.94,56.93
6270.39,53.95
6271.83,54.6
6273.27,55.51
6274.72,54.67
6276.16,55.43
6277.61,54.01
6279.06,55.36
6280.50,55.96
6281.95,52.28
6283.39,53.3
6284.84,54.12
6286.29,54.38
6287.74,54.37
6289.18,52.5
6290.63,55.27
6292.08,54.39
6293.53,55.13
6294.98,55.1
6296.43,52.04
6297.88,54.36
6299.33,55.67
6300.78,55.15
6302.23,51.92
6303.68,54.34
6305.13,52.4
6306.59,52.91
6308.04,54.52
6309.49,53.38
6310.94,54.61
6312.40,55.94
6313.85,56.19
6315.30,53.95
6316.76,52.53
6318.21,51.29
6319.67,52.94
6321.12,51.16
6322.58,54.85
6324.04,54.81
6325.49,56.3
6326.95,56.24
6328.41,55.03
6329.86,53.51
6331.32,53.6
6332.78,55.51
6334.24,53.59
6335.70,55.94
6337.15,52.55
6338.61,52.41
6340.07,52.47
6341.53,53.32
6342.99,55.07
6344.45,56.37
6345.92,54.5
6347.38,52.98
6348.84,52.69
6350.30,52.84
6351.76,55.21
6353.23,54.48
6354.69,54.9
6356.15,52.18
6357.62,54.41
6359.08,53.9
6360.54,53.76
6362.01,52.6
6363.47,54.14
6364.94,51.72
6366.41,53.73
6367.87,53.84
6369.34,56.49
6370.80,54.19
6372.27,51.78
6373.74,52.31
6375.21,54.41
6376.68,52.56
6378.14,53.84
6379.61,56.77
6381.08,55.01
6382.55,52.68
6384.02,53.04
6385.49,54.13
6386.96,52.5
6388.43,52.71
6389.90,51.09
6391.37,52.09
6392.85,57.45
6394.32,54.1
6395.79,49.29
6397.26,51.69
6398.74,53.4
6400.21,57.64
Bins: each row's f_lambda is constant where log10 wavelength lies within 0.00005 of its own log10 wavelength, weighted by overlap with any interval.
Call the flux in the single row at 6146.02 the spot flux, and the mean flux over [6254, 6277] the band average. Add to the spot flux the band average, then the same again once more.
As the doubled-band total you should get 165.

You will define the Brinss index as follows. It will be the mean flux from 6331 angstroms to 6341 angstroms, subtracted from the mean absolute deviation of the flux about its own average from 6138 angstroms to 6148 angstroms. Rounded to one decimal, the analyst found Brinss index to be -51.0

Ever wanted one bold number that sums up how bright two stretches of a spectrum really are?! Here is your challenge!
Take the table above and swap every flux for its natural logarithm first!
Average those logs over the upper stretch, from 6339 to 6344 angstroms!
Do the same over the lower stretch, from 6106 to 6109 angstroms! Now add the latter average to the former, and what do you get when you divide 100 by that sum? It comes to 12.4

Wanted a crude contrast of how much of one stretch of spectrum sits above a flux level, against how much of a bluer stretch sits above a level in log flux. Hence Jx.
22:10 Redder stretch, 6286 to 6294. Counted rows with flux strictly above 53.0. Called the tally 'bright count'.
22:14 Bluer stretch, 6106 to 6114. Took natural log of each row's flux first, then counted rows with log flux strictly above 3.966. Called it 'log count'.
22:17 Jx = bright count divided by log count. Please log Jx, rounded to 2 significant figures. 0.83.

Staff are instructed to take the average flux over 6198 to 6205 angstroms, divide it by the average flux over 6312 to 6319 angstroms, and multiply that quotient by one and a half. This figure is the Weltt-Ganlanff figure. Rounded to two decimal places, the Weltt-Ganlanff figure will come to 1.54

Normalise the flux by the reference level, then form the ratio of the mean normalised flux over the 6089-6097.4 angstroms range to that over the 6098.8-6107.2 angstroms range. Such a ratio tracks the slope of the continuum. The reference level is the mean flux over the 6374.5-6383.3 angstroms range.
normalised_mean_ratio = 1.04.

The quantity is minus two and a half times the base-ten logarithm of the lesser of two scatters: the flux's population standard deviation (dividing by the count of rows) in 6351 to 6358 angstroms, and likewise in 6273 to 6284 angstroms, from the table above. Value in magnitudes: -0.07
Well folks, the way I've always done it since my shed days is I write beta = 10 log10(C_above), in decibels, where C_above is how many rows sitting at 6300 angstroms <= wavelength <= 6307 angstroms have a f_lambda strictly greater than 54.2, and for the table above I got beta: 3.0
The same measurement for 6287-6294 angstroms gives 6.0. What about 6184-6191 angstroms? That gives 3.0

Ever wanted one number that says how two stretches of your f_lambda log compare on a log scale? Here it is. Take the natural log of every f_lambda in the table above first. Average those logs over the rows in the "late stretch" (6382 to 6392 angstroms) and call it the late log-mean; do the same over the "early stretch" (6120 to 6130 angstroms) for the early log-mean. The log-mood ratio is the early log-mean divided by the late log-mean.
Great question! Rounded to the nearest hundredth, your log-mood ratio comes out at 1.01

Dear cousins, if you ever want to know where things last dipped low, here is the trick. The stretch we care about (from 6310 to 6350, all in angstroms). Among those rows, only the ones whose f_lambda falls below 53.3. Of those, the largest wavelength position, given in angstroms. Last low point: 6348.84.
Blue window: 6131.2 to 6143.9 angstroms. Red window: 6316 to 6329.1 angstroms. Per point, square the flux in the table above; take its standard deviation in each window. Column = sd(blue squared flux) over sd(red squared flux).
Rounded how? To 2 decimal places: 1.55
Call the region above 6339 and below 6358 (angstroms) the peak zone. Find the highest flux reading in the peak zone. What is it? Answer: 56.37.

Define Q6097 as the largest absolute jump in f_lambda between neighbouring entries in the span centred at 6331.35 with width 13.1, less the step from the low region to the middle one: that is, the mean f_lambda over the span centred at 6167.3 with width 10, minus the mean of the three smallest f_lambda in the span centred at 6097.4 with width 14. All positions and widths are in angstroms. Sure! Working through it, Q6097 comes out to 6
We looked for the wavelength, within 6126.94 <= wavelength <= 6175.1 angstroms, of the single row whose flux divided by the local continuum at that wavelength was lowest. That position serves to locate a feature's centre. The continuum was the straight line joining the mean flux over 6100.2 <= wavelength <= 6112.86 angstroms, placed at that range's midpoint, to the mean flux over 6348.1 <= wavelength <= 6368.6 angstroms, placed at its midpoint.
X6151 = 6164.45 angstroms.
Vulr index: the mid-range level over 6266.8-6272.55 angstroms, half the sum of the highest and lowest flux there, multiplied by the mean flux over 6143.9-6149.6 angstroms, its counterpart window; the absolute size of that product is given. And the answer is 3047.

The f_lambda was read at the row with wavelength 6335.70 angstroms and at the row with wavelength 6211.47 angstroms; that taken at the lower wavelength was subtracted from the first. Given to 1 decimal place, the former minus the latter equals -0.2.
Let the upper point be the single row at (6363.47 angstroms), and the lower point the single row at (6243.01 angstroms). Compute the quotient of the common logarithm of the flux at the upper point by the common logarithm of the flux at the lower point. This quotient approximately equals 1.00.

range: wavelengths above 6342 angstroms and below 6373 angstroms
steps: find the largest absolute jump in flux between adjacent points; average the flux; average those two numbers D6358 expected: 28.3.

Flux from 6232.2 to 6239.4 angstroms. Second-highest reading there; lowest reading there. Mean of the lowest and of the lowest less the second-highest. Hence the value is 25.2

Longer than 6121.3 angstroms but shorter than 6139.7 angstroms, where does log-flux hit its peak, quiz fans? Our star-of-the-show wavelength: 6127.65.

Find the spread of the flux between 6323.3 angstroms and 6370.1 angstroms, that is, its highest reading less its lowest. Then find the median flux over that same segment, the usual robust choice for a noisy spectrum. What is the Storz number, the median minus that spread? 49.1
